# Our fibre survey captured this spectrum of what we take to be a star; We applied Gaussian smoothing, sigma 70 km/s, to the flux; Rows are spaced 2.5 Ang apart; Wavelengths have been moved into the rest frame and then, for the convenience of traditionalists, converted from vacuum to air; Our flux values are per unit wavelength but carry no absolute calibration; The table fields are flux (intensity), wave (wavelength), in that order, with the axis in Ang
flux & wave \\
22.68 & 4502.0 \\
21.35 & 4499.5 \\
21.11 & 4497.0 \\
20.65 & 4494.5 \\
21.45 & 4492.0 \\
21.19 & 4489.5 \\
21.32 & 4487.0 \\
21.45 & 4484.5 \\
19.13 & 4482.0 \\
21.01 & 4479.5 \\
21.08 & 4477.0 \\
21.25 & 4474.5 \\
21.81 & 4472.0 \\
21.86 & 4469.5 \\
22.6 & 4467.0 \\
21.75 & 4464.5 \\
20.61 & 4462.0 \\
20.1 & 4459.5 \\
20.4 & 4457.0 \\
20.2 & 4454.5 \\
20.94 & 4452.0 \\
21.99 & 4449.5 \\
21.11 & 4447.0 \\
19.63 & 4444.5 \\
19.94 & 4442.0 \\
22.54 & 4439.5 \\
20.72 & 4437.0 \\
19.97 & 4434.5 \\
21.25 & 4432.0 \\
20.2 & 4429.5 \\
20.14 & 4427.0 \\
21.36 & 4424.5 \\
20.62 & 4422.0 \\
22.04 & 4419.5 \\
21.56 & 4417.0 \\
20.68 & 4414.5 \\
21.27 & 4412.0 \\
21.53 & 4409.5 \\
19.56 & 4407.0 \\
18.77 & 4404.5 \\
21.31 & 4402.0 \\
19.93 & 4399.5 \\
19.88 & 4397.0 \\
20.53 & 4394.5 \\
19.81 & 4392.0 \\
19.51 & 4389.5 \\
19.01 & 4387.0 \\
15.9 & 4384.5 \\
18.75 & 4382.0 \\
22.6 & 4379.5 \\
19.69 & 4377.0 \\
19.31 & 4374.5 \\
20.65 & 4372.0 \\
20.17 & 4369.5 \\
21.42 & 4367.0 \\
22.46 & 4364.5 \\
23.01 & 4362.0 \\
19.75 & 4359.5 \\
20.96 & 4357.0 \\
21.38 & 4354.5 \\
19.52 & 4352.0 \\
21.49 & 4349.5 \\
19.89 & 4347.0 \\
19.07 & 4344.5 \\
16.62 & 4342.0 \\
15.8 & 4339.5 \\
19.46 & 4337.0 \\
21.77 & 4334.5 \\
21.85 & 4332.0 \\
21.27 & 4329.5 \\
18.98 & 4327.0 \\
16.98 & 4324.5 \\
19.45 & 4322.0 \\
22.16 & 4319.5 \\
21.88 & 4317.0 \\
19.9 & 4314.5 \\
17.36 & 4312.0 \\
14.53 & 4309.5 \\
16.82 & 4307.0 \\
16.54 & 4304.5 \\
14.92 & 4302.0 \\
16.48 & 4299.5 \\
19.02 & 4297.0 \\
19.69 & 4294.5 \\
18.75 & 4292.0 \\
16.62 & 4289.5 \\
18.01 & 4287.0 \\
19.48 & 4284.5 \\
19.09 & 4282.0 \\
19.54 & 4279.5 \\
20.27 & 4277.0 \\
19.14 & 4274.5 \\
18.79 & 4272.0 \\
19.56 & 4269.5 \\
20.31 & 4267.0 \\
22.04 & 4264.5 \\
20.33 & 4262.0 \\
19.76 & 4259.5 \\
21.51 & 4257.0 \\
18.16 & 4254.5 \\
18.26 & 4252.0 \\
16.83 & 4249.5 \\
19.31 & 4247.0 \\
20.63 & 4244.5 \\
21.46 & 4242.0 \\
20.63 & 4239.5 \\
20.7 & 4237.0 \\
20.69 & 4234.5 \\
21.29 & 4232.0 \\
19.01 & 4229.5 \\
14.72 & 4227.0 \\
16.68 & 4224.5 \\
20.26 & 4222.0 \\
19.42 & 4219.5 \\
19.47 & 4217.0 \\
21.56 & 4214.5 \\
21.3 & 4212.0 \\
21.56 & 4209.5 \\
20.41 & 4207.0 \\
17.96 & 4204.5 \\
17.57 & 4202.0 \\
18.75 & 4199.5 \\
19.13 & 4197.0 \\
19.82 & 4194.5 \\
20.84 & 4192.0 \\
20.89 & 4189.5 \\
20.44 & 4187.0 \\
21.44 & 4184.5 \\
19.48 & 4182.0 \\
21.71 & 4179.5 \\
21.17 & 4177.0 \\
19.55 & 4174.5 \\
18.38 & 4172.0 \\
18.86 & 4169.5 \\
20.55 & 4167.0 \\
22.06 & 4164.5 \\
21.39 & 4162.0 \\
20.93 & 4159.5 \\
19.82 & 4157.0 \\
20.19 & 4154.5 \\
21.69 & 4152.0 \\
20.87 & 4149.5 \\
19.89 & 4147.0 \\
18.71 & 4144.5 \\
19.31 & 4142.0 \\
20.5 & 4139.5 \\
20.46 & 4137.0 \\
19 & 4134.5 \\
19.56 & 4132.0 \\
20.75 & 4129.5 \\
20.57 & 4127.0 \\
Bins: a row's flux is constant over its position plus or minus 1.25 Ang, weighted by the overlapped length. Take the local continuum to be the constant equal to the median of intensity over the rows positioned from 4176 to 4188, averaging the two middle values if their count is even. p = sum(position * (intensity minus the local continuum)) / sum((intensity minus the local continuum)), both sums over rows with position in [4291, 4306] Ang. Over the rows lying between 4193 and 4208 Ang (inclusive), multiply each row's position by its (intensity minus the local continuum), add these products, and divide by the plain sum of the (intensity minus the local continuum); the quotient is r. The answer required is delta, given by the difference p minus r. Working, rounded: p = 4299.9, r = 4200.9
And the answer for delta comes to 99.0 Ang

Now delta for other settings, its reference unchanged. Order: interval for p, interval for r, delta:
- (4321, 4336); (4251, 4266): 68.9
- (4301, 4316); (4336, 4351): -34.0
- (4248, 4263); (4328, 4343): -87.9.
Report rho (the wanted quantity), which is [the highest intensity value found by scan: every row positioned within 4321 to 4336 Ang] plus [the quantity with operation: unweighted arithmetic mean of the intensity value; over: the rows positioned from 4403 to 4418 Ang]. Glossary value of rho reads 42.4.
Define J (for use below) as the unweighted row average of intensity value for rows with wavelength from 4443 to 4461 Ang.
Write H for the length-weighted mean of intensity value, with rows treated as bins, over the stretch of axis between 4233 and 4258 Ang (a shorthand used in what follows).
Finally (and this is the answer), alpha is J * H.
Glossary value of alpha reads 409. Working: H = 19.8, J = 20.6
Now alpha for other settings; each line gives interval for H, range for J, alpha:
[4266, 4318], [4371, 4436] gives 372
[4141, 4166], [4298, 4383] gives 400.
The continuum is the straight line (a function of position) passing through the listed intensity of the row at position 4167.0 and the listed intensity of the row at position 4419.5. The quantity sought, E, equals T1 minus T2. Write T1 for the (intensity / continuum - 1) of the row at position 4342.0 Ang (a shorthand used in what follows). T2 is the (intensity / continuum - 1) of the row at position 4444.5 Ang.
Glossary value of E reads -0.11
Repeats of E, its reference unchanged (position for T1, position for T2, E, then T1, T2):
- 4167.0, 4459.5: 0.10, 0.00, -0.098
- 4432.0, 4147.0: -0.01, -0.04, -0.027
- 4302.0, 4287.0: -0.15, -0.30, -0.153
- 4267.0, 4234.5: -0.03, -0.04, -0.012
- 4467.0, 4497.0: 0.07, 0.01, -0.062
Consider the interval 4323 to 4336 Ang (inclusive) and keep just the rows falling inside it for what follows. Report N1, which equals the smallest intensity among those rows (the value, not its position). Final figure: 16.98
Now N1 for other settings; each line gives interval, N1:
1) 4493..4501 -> 20.65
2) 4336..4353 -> 15.8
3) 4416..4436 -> 19.97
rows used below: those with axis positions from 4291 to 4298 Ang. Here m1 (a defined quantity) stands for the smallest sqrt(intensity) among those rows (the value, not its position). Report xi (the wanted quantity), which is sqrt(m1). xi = 2.08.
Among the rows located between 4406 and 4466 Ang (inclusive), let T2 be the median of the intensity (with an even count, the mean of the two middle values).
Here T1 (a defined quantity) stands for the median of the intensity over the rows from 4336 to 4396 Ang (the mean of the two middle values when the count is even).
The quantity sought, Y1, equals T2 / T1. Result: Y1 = 1.05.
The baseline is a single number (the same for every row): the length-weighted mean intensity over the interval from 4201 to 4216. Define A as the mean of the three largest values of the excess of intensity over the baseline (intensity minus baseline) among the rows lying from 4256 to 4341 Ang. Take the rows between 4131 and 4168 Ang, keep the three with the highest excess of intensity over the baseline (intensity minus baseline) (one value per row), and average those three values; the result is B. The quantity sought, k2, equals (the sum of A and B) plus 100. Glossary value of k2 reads 104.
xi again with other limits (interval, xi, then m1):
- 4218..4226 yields 2.02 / 4.08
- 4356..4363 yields 2.11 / 4.44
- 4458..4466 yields 2.12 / 4.48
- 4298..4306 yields 1.97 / 3.86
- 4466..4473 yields 2.16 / 4.67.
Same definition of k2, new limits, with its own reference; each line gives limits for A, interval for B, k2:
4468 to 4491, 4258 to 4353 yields 104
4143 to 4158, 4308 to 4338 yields 103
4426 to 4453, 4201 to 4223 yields 103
